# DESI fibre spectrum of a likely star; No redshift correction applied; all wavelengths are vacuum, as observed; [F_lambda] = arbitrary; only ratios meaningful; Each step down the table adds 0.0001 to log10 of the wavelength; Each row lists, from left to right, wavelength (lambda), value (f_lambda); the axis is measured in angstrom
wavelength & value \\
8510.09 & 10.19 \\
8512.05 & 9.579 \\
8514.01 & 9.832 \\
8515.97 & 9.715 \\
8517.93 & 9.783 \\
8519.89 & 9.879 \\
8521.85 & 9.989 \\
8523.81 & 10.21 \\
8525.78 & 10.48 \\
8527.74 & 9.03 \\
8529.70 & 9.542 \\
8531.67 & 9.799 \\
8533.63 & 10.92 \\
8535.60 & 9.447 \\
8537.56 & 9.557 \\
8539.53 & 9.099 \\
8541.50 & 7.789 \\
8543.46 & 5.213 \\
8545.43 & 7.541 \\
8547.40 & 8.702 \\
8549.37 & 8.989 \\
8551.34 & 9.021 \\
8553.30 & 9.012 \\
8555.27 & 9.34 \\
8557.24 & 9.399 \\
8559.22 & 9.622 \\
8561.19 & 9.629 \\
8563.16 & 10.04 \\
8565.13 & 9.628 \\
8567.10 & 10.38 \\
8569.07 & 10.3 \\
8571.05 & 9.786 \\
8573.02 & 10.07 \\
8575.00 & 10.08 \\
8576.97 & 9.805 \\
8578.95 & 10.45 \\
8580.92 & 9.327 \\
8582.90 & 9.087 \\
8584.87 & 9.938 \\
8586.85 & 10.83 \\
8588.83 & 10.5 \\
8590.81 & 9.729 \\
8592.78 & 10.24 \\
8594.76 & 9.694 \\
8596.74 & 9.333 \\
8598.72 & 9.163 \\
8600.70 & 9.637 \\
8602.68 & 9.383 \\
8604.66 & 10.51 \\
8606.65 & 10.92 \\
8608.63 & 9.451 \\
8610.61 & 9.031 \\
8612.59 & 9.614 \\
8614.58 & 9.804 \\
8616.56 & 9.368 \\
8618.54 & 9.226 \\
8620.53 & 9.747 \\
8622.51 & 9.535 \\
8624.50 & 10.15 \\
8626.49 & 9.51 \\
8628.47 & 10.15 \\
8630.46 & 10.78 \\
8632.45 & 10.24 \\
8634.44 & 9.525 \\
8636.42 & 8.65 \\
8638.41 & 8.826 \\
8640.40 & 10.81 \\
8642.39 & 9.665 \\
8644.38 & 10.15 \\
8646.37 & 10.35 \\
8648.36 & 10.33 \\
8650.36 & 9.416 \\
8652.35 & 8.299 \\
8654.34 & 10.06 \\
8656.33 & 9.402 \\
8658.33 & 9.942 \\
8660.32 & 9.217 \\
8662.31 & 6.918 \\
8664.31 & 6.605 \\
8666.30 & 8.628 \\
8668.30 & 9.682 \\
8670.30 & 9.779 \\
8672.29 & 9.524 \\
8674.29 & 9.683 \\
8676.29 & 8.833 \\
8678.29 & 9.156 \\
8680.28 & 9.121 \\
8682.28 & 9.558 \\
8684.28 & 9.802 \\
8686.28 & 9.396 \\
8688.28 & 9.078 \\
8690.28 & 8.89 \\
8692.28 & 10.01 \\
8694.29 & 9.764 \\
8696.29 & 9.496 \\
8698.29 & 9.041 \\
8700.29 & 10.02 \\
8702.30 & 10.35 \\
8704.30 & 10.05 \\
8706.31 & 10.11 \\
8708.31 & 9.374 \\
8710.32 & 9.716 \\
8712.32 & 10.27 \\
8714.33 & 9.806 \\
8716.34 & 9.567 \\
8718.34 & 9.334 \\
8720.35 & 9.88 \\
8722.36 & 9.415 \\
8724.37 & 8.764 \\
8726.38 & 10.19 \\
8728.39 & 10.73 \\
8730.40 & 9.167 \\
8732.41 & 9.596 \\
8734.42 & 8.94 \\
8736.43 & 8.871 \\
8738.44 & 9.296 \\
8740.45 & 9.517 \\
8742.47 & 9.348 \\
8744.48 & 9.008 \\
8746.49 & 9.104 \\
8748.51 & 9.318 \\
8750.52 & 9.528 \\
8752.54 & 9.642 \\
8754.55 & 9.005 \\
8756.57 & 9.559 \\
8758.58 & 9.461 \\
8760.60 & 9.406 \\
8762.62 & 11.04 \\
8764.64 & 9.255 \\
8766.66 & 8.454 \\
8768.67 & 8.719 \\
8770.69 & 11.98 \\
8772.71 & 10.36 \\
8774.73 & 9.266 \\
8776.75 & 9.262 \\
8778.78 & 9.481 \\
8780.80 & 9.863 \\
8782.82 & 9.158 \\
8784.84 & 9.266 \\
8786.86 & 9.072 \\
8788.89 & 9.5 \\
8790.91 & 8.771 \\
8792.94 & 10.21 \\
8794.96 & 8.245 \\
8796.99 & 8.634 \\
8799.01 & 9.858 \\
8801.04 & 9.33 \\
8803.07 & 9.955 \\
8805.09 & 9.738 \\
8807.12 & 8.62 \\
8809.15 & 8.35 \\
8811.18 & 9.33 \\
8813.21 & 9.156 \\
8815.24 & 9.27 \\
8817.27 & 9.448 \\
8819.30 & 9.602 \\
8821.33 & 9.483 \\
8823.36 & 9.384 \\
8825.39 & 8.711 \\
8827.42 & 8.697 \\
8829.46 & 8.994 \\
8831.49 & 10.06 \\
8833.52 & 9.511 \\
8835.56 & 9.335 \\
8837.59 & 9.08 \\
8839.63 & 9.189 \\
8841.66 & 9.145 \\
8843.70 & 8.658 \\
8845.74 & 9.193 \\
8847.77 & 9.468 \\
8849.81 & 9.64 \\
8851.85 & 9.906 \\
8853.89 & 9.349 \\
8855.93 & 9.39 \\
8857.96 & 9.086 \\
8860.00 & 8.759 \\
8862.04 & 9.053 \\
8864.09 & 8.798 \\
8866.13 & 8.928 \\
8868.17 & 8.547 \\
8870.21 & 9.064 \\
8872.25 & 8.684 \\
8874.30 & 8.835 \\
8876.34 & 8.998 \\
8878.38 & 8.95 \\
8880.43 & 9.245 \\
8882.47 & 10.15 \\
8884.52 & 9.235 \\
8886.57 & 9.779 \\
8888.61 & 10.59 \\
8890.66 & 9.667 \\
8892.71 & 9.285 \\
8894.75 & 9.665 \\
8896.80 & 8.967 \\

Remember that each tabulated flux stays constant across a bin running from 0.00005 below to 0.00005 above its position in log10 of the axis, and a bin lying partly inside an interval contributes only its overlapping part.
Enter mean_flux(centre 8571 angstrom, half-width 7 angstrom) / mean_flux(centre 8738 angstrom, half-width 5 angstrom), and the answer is 1.09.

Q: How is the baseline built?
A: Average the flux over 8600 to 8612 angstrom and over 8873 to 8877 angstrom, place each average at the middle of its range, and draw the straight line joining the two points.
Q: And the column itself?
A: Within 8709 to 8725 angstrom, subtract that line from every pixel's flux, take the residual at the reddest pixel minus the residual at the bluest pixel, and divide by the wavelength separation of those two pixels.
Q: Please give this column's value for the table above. -0.06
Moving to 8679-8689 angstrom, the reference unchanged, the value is 0.00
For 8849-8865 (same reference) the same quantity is -0.06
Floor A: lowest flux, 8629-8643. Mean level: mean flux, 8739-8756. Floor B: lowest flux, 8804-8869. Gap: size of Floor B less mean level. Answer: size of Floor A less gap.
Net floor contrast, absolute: 8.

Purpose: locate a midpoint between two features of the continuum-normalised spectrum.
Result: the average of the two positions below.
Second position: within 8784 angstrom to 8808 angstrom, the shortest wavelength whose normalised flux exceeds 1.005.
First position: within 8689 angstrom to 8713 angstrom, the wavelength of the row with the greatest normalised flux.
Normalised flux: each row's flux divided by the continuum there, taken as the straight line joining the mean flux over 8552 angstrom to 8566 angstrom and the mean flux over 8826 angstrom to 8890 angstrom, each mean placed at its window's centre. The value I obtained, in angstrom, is 8745.6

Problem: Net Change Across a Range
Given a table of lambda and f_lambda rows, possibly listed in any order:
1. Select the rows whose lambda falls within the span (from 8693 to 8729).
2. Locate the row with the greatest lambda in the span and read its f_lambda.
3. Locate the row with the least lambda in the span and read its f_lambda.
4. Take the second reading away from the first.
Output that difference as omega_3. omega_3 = 1.0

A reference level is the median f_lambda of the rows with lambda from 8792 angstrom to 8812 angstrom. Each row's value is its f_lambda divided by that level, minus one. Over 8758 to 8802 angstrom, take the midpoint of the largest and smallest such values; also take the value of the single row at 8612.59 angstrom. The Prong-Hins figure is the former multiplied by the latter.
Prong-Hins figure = 0.0026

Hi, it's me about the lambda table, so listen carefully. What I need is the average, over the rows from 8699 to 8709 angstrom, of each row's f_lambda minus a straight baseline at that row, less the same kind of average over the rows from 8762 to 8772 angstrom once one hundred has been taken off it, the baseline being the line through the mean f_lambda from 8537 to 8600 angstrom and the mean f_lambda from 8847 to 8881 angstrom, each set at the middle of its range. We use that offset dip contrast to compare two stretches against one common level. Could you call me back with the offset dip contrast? 100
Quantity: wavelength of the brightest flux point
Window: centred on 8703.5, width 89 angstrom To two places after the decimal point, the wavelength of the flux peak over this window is 8728.39 angstrom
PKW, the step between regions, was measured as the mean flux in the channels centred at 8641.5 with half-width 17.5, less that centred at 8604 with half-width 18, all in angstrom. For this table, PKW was 0.00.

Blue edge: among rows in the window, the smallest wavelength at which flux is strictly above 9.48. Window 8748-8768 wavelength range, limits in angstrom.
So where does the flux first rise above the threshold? 8750.52 angstrom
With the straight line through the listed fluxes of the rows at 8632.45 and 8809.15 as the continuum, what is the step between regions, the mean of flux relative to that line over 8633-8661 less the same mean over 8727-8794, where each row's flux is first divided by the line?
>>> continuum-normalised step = -0.116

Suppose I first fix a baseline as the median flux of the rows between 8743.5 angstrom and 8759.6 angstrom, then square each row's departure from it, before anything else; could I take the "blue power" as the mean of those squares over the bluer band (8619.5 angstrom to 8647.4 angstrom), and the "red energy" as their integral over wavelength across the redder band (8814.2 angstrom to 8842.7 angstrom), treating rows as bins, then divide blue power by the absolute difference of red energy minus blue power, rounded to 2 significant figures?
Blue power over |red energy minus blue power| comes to 0.19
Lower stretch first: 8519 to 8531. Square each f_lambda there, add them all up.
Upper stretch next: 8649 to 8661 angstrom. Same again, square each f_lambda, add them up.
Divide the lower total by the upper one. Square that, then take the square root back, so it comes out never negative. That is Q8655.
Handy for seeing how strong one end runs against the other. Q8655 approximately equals 1.10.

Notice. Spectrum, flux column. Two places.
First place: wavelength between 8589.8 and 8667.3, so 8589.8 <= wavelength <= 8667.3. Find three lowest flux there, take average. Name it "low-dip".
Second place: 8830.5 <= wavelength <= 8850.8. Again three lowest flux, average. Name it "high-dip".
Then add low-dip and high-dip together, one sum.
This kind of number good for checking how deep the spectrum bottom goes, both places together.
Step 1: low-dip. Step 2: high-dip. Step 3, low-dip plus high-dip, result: 16.2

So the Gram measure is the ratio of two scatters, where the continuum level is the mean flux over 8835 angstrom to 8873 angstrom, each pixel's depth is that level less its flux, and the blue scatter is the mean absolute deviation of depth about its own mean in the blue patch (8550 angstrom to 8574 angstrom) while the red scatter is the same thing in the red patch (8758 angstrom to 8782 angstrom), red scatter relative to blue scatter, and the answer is 2.0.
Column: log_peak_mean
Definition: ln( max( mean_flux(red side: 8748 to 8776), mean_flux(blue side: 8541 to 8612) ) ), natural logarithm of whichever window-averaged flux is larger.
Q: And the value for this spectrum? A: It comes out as 2.27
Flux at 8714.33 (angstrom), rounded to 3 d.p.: 9.806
